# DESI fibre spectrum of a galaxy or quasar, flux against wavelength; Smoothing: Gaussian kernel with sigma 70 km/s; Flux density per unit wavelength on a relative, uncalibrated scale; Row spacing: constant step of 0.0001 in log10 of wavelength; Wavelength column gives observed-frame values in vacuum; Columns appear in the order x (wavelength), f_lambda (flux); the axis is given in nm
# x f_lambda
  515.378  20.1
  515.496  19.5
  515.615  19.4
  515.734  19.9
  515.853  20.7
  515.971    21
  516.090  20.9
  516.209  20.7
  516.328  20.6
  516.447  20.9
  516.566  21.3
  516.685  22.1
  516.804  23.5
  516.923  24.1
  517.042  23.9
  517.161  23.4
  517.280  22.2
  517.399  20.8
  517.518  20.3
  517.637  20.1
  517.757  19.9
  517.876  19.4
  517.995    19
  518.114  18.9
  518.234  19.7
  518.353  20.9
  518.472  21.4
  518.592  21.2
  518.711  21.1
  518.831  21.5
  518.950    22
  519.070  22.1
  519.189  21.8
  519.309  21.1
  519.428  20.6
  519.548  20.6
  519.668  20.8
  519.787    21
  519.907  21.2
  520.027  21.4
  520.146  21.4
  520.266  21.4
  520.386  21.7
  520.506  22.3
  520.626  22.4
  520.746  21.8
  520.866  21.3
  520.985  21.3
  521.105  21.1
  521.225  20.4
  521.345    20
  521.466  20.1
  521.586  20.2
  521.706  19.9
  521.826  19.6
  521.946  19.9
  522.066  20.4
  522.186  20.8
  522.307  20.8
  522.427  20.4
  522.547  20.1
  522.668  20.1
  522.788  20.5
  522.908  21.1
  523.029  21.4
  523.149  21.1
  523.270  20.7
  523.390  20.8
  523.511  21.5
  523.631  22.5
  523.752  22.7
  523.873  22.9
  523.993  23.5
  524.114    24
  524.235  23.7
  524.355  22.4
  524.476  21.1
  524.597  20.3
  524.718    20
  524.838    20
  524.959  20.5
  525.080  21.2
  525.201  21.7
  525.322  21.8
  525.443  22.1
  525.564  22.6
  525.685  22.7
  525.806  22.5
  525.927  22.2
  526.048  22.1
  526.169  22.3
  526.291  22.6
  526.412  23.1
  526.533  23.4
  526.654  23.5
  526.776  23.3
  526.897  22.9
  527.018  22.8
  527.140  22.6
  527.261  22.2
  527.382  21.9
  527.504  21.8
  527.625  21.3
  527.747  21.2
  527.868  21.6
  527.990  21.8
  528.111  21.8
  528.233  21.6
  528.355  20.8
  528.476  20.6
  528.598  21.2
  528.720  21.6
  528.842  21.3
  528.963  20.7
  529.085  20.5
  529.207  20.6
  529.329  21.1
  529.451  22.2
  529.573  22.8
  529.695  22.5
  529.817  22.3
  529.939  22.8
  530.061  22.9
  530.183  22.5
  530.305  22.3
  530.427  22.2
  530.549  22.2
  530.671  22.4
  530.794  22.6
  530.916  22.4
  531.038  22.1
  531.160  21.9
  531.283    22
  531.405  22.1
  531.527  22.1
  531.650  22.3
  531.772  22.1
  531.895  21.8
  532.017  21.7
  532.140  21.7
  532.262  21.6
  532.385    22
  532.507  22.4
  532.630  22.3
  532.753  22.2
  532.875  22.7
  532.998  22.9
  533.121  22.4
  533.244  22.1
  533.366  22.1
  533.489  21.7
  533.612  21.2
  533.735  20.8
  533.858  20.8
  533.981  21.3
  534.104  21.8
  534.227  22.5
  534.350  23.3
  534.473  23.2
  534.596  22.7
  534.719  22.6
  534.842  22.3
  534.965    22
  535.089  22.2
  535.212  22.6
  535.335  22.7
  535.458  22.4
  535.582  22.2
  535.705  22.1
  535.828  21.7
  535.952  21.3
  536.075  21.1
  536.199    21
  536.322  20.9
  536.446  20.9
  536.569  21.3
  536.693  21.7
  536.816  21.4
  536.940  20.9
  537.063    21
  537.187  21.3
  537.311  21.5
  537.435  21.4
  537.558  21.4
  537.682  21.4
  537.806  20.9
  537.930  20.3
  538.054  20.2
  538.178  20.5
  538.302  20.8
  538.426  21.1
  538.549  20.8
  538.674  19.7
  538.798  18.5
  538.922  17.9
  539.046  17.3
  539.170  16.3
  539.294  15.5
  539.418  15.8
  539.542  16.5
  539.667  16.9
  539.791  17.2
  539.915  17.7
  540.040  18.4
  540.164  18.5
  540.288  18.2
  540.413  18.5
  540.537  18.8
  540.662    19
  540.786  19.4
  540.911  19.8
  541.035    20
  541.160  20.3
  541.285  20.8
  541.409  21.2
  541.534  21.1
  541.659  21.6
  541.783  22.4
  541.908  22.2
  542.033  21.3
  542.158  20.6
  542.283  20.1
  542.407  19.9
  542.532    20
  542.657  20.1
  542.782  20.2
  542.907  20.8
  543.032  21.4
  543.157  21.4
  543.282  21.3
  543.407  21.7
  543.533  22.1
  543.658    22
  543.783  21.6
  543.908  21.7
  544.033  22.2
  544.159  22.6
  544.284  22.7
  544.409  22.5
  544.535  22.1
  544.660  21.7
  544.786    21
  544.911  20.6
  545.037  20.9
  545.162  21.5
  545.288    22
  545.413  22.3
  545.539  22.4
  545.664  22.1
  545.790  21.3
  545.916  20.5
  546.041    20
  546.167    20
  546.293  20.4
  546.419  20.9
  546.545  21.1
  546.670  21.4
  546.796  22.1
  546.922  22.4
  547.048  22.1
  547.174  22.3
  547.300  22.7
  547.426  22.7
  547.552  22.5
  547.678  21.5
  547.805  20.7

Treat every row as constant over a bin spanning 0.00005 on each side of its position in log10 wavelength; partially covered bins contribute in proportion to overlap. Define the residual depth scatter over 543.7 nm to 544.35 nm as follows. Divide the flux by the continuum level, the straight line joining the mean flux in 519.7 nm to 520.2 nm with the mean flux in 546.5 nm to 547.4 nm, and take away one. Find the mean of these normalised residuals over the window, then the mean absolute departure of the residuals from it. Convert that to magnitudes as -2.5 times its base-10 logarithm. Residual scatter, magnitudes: 4.34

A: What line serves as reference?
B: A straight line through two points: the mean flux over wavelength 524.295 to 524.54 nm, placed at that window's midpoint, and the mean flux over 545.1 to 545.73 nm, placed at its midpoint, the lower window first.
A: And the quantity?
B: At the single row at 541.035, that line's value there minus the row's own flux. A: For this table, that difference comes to 2.0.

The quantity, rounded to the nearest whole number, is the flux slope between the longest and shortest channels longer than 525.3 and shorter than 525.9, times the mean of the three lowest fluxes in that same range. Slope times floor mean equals 32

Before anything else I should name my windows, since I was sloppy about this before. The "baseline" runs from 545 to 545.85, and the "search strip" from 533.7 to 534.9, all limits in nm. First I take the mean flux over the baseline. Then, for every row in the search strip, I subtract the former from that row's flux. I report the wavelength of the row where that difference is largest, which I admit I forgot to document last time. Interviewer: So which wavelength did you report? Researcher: 534.350 nm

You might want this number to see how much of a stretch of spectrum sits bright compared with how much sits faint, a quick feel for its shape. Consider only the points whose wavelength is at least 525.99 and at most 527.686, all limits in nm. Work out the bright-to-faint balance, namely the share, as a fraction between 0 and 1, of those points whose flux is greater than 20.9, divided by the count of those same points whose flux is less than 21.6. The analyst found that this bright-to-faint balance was 1.00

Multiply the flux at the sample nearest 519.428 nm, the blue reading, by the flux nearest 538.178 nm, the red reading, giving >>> 422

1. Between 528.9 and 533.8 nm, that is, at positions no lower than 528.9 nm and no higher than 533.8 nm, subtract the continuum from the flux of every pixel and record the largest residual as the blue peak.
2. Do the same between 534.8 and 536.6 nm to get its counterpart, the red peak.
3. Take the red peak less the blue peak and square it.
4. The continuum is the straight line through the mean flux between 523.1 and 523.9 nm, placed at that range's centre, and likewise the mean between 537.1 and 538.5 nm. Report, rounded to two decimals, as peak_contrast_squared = 0.01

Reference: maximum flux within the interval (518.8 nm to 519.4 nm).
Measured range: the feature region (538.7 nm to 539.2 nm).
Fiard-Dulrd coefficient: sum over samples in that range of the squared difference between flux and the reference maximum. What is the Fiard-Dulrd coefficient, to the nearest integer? 87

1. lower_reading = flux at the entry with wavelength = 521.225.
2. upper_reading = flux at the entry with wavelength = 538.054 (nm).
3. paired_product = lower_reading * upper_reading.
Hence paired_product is 412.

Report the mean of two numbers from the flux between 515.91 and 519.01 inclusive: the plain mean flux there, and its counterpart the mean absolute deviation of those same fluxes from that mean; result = 11.1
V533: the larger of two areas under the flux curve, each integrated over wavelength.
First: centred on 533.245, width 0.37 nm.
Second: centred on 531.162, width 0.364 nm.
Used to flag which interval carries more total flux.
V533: 8.2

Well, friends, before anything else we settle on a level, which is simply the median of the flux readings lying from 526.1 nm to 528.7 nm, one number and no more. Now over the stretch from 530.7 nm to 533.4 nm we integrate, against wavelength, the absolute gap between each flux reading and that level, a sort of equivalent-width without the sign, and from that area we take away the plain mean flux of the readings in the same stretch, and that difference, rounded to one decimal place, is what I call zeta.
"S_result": -21.3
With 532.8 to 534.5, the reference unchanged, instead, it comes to -20.9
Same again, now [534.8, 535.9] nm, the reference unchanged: -21.8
